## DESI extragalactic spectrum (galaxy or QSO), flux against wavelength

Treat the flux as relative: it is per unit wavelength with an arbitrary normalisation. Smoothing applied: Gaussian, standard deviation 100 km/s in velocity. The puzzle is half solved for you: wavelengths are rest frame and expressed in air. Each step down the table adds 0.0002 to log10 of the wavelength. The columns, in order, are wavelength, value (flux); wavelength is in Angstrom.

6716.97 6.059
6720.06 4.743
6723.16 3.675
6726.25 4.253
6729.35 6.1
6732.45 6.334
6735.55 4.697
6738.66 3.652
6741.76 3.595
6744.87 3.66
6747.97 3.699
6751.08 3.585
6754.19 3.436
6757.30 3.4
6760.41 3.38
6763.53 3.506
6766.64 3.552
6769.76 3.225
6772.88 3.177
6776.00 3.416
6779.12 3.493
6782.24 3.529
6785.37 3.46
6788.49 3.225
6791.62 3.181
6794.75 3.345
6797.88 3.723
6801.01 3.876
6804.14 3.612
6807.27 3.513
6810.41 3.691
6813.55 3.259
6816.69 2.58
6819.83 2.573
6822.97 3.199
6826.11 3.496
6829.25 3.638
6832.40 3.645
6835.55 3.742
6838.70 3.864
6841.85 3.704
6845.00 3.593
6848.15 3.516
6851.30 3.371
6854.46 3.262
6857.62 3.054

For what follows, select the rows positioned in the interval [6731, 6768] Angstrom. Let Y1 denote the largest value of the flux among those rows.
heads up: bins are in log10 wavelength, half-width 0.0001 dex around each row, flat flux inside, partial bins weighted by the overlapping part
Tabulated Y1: 6.334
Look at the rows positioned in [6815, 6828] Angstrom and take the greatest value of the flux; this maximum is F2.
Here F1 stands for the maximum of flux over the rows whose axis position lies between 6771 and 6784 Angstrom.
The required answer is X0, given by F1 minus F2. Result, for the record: 0.03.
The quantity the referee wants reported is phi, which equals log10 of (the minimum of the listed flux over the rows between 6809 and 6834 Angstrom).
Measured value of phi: 0.410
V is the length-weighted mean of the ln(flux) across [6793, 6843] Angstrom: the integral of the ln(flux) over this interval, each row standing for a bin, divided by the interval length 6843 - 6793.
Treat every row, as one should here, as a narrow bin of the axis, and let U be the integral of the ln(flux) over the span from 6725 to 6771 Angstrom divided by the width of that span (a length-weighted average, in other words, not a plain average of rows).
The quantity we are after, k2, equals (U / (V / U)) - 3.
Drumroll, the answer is -1.49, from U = 1.37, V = 1.24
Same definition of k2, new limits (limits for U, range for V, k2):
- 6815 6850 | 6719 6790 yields -1.88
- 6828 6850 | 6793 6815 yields -1.67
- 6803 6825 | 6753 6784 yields -1.91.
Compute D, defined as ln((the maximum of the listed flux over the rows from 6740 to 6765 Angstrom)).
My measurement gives 1.31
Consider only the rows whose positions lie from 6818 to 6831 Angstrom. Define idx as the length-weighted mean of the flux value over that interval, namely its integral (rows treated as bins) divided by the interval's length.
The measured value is 3.22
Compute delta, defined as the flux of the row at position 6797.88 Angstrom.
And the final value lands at 3.723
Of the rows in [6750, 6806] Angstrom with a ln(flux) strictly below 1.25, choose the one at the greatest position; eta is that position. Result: 6794.75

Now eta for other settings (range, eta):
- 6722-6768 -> 6760.41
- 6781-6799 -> 6794.75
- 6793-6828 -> 6822.97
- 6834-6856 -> 6854.46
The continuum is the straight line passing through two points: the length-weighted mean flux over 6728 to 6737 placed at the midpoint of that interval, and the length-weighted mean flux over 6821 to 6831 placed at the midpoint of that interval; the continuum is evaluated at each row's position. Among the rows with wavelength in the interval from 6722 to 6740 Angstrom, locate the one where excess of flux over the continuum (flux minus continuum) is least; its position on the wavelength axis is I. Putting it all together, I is 6723.16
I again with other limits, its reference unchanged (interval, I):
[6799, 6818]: 6816.69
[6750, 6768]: 6754.19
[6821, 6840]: 6822.97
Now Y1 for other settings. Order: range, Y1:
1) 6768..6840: 3.876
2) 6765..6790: 3.552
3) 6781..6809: 3.876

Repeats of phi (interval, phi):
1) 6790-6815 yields 0.503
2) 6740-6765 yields 0.529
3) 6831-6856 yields 0.513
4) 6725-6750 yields 0.556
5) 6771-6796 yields 0.502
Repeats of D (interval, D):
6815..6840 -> 1.35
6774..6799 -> 1.31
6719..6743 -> 1.85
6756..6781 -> 1.27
